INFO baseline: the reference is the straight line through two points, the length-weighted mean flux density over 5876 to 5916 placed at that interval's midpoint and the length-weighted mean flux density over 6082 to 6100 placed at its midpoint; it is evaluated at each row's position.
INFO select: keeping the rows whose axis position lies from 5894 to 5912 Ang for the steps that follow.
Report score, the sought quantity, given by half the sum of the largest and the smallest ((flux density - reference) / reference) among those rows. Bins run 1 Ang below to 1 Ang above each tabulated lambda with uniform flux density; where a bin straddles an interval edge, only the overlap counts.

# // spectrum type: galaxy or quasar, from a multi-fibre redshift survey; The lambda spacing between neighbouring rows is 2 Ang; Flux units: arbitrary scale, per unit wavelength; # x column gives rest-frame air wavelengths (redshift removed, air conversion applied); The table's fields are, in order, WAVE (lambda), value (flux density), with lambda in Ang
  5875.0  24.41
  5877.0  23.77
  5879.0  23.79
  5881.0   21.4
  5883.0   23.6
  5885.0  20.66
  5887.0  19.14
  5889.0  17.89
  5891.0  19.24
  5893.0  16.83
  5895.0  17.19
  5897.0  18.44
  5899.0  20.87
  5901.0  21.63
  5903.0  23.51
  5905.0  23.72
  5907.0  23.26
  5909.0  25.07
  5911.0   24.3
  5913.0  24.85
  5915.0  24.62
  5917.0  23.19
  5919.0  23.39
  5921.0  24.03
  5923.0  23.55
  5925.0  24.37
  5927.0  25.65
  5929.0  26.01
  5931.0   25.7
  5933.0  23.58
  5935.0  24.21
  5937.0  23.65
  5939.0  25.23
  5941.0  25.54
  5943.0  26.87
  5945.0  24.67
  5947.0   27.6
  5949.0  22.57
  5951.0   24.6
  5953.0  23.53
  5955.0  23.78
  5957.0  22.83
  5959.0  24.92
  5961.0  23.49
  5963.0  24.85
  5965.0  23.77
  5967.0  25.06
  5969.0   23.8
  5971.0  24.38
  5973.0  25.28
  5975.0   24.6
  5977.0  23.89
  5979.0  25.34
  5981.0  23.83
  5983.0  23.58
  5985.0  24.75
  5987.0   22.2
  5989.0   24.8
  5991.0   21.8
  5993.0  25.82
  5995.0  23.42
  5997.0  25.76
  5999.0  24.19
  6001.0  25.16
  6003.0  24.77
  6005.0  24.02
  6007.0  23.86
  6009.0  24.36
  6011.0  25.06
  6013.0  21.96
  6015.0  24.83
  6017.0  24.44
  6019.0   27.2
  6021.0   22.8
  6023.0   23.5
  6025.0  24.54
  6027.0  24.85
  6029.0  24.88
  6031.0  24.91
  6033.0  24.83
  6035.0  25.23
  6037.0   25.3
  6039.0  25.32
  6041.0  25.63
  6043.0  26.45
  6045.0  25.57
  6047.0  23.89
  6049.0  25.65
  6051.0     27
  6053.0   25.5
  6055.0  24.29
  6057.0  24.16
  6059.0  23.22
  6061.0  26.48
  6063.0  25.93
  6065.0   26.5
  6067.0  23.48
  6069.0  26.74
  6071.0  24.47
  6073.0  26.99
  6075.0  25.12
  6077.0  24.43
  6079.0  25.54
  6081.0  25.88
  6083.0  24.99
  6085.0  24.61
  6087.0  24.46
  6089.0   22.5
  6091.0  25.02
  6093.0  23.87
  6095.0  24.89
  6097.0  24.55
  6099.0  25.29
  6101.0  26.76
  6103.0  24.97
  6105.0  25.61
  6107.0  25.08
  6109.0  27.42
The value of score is -0.03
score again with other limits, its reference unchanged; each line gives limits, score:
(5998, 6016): 0.01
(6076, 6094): -0.01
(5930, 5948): 0.15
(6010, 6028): 0.05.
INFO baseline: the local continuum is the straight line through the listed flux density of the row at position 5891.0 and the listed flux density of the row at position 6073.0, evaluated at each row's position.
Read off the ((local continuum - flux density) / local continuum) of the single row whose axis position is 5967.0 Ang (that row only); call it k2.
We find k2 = -0.11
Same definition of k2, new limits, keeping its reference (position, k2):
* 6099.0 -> 0.10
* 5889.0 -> 0.07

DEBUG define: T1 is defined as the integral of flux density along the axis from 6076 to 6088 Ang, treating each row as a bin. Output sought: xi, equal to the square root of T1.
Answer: 17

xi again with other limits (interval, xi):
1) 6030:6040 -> 16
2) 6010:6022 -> 17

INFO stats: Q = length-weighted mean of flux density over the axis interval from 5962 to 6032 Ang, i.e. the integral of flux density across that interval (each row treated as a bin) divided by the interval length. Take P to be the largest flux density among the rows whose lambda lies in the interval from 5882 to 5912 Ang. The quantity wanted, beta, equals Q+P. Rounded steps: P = 25.07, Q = 24.4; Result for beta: 49.4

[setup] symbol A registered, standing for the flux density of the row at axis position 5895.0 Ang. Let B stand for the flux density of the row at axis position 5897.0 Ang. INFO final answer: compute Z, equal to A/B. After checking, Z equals 0.93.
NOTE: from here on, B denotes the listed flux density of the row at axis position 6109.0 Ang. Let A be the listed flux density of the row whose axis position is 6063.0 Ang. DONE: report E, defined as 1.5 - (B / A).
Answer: 0.44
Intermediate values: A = 25.93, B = 27.42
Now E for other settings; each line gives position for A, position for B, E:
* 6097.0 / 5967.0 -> 0.48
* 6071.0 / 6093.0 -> 0.52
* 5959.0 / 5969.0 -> 0.54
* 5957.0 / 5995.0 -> 0.47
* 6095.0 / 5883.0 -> 0.55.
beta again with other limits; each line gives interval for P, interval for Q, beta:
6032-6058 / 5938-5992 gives 51.4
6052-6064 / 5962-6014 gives 50.7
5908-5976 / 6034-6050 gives 53.0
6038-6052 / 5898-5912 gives 50.2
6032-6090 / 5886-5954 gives 50.2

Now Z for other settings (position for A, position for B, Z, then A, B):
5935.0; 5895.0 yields 1.41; 24.21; 17.19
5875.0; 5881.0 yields 1.14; 24.41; 21.4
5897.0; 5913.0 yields 0.74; 18.44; 24.85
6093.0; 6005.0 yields 0.99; 23.87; 24.02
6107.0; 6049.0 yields 0.98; 25.08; 25.65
